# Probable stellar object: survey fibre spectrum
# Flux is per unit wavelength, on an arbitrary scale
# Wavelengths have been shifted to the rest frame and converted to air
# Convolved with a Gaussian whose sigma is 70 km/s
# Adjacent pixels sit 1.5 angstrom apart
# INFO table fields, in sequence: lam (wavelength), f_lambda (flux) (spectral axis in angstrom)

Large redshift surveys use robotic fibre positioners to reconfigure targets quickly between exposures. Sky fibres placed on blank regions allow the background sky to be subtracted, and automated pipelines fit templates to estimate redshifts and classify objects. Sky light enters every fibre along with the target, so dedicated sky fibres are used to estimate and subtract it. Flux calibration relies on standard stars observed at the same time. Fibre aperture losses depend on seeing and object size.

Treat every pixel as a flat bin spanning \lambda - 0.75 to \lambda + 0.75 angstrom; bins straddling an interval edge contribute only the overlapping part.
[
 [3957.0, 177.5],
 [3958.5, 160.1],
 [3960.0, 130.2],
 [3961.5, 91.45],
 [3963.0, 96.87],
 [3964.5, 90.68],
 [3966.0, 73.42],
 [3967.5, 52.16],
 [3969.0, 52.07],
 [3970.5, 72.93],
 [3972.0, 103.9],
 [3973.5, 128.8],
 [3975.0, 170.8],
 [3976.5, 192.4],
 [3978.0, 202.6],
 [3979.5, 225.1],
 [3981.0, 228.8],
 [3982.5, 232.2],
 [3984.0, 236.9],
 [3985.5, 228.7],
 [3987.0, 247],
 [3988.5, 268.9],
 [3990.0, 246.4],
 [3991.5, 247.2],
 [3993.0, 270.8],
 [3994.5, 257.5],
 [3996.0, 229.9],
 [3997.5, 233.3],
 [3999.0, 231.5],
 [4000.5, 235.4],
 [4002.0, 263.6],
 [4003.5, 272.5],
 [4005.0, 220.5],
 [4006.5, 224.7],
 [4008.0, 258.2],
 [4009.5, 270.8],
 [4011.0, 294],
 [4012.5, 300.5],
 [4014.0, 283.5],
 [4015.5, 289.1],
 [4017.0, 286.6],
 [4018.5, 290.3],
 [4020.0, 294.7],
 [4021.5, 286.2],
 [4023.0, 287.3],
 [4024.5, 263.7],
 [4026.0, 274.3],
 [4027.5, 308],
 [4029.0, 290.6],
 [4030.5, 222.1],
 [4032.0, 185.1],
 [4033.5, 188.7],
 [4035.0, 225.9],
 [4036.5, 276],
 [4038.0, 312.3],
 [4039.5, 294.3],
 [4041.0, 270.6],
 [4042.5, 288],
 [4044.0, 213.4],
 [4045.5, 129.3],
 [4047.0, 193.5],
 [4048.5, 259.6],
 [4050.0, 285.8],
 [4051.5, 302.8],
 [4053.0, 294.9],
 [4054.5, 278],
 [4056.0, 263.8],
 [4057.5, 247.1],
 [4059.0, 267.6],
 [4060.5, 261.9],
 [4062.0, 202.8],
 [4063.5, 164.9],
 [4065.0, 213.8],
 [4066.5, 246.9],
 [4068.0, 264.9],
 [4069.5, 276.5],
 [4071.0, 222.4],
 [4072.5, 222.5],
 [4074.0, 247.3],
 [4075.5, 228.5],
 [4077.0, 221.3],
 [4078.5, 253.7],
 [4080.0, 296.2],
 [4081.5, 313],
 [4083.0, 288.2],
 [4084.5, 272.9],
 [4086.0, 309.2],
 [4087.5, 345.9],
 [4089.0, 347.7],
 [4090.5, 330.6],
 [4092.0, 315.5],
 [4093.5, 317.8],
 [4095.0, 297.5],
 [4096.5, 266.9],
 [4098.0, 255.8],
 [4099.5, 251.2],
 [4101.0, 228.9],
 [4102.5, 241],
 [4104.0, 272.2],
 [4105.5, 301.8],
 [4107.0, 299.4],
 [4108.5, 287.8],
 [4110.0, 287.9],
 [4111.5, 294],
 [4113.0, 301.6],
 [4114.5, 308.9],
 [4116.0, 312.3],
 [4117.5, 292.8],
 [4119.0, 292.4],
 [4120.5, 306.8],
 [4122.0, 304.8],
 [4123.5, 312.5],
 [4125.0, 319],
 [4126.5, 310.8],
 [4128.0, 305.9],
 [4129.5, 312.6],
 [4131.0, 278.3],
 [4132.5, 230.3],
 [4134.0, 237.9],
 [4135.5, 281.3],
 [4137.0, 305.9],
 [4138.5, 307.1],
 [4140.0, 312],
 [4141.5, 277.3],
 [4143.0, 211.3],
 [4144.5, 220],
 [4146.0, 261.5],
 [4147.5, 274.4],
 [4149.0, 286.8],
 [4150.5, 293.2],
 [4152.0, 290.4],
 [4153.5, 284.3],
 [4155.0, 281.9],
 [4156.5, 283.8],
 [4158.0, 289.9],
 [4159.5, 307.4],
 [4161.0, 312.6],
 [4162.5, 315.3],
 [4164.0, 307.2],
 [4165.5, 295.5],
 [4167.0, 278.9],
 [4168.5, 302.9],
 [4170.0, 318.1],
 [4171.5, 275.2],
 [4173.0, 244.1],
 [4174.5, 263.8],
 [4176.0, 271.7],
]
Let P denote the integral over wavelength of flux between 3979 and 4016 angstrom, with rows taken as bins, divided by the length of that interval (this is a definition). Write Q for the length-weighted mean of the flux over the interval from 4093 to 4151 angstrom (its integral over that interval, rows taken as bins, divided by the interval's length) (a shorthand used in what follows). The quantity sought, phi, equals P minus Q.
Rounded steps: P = 252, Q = 283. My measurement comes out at -32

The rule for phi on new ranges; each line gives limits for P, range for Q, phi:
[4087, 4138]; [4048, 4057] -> 12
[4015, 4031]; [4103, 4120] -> -13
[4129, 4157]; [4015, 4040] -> 6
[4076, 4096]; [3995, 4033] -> 36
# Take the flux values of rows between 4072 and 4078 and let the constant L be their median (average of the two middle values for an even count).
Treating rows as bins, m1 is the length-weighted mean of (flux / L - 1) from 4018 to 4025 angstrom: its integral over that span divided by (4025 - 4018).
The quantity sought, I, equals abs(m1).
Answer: 0.26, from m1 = 0.26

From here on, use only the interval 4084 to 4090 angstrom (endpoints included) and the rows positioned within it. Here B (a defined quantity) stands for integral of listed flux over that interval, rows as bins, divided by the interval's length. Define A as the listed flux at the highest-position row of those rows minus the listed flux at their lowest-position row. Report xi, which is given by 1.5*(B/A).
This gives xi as 6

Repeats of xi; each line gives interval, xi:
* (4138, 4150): -20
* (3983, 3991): 39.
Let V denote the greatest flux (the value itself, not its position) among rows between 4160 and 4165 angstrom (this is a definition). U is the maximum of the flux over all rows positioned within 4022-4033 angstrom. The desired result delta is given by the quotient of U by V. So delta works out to 0.98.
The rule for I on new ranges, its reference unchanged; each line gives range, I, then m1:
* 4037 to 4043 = 0.29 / 0.29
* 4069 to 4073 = 0.06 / 0.06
